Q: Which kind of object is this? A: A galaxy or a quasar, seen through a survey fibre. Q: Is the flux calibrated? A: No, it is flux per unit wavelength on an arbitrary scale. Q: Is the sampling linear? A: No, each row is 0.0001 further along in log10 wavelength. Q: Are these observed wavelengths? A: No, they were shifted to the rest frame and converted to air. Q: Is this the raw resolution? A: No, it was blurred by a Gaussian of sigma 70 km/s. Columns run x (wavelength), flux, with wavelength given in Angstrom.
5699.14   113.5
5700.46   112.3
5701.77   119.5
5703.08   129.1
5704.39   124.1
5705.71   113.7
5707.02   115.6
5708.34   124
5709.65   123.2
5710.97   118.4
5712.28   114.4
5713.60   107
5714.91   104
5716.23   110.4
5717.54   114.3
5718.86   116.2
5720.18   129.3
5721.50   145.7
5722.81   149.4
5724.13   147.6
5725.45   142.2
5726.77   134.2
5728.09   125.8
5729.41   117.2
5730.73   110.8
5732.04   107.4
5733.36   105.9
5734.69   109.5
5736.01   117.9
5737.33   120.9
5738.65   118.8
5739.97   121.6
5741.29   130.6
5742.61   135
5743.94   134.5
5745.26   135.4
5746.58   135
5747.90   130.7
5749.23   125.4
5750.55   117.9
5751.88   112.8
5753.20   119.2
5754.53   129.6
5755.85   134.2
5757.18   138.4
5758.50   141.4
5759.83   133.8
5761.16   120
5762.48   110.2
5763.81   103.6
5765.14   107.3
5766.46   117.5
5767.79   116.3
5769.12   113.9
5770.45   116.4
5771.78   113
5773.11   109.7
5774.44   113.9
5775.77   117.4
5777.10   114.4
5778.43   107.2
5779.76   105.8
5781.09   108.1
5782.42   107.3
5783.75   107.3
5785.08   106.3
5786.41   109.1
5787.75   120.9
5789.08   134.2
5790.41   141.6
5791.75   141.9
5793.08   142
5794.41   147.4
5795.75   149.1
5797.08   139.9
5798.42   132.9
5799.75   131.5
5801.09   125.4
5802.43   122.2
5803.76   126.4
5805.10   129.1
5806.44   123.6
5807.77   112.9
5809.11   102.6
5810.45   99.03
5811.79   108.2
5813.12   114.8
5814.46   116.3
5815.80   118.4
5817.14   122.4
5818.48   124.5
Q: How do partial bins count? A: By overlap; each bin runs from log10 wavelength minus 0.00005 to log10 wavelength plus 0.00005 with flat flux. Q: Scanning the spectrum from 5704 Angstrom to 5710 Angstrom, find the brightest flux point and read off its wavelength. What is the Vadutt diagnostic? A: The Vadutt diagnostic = 5704.39 Angstrom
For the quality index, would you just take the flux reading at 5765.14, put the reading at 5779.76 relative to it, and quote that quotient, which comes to 0.99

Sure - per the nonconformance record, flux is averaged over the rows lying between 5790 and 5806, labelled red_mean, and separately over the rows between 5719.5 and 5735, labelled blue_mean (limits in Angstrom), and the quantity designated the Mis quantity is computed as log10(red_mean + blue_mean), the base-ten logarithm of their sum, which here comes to 2.42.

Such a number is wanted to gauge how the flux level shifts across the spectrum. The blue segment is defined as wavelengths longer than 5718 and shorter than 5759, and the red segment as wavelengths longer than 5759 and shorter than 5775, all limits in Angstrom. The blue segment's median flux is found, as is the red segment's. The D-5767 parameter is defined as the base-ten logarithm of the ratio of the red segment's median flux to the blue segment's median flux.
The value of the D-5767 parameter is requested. -0.06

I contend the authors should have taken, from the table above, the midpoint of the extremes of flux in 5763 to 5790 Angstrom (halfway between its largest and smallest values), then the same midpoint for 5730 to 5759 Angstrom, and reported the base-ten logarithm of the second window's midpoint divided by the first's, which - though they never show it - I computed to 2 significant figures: 0.017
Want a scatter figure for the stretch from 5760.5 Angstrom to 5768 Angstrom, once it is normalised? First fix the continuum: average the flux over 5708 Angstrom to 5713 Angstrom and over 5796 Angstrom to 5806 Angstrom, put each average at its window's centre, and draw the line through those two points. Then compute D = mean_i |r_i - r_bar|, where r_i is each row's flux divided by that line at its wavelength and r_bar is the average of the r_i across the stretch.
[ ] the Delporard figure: 0.043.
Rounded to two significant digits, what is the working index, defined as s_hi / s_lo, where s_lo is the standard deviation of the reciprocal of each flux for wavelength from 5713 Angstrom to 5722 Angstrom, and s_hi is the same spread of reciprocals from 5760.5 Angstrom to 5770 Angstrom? 0.49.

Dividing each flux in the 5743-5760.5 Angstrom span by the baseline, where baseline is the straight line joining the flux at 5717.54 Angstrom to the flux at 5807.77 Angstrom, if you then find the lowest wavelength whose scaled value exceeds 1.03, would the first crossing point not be 5743.94 Angstrom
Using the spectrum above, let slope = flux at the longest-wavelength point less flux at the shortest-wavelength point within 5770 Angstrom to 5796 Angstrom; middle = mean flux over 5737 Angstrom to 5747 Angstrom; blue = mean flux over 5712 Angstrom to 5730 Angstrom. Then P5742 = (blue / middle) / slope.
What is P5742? 0.03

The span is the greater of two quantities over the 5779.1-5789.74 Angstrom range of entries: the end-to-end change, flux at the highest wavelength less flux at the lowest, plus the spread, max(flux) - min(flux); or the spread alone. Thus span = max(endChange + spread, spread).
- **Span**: 57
